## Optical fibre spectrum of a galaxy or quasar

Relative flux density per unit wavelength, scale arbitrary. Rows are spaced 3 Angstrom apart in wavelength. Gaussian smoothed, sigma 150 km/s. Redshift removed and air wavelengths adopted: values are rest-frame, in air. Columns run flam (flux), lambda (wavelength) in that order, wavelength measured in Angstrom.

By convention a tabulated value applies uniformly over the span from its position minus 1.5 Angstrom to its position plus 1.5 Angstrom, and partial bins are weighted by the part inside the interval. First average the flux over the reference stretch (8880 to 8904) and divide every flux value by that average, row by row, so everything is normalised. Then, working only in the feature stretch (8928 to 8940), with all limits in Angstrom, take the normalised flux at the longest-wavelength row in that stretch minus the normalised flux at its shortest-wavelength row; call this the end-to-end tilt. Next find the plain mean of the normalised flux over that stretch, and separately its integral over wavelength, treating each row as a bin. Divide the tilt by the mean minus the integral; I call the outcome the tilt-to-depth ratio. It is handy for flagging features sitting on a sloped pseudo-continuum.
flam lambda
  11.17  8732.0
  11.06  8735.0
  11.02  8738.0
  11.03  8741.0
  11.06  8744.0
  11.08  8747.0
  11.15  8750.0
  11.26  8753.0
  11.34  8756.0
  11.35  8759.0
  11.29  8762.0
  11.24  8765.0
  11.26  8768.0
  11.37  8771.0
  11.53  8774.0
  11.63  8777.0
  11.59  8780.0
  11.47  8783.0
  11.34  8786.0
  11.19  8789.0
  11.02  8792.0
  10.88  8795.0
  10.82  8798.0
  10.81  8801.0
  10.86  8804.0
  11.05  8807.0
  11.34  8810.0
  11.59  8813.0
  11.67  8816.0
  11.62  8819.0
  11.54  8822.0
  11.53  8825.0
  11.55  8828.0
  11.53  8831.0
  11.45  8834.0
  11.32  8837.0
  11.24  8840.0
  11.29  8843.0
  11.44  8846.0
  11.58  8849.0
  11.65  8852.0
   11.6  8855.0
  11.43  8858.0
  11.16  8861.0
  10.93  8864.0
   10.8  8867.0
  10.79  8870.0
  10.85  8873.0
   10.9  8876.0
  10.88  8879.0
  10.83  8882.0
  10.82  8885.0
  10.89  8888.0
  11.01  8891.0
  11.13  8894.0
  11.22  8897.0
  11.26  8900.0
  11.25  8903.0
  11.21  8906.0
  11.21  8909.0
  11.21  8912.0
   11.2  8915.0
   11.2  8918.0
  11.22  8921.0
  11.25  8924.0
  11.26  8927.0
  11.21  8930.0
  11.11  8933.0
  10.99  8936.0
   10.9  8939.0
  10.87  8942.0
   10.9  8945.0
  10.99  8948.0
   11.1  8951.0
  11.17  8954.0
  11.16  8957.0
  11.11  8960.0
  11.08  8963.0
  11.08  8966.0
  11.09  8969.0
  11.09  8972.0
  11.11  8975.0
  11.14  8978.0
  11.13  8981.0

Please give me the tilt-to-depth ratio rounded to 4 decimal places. 0.0025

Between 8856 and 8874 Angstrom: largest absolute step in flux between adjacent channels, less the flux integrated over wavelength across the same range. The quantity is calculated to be -198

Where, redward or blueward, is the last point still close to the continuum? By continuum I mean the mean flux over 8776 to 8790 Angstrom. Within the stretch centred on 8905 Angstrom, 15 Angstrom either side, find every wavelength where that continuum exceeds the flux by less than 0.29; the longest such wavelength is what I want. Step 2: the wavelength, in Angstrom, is 8918.0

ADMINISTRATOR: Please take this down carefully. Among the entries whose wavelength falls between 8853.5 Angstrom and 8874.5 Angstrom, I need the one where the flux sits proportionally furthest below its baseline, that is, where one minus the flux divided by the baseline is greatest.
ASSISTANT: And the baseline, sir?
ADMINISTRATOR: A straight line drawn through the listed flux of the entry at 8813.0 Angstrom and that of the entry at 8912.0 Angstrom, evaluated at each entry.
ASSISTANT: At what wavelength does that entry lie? 8867.0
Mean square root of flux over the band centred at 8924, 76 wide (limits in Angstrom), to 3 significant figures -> 3.33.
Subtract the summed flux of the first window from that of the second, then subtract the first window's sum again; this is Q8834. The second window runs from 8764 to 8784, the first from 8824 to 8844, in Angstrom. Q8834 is -79.7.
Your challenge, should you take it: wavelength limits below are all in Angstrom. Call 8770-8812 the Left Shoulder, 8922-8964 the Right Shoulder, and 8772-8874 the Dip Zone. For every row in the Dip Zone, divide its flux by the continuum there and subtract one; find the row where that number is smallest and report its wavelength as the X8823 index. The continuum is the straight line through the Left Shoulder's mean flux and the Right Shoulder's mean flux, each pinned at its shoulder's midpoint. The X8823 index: 8801.0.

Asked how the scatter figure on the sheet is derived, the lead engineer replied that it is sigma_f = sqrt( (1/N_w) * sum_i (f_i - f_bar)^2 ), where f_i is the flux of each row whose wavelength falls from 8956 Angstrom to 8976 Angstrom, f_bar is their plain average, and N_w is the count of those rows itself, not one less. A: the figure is 0.026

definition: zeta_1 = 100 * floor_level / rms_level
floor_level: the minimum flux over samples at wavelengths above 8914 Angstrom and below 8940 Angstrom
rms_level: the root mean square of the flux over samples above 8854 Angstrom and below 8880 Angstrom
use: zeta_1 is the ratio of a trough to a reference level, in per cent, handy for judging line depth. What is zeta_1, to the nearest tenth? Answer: 98.7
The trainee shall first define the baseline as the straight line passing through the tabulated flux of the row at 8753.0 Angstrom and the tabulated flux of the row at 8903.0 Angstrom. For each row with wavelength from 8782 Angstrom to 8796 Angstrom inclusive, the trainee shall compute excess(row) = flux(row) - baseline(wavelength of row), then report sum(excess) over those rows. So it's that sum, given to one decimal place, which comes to -0.4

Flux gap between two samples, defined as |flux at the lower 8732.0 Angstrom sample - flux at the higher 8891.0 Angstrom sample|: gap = 0.16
